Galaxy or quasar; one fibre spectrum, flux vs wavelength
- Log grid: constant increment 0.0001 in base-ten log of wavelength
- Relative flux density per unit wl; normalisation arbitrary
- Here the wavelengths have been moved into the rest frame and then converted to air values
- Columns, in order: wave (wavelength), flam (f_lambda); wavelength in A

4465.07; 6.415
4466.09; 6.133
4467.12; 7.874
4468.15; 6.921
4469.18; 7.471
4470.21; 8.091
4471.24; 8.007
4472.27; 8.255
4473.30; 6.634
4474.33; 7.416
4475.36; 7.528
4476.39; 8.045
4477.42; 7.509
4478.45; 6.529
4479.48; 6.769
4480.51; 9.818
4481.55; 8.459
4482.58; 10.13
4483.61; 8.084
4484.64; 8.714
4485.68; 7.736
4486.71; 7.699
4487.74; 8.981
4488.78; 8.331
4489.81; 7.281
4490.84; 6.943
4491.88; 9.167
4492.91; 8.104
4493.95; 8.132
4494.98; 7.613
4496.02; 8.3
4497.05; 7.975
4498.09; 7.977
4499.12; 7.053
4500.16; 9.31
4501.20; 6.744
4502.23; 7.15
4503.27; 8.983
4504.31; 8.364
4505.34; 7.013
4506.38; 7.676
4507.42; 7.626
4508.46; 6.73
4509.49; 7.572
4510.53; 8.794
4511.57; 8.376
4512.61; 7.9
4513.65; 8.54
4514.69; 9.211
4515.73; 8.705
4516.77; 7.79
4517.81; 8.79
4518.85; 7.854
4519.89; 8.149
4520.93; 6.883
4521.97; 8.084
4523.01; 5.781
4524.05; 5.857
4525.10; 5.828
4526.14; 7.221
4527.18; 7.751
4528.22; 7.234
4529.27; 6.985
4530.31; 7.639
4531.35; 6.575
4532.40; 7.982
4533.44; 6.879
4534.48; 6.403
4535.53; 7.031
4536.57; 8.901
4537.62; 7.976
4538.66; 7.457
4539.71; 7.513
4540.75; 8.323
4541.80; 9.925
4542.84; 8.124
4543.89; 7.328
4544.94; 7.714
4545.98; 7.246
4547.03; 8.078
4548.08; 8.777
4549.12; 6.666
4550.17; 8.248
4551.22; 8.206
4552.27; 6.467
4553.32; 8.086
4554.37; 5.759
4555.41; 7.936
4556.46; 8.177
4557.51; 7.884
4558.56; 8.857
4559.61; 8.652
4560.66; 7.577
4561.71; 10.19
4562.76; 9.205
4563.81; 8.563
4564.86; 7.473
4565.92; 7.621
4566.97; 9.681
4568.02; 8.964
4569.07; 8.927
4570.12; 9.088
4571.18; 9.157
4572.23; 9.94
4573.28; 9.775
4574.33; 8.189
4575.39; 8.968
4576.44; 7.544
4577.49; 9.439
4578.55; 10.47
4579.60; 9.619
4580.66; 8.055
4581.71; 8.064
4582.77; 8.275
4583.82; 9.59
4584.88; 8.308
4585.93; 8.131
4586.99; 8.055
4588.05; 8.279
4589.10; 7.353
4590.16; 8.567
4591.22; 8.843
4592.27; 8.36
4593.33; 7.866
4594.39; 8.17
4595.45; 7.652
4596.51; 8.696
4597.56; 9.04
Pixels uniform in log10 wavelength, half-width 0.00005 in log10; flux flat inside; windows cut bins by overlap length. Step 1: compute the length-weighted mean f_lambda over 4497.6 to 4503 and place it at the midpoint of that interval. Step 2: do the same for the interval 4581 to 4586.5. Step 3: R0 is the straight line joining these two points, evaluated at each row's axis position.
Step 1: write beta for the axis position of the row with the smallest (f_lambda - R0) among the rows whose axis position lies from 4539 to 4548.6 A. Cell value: 4545.98 A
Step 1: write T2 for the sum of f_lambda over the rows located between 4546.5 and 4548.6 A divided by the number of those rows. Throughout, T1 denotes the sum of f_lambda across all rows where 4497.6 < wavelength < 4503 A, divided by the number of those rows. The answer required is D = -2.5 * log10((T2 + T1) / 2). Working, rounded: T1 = 7.6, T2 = 8.4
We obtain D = -2.26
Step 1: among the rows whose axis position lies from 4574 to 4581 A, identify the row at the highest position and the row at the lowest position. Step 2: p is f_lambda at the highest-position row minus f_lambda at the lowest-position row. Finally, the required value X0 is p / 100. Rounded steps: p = -0.1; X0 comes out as -0.001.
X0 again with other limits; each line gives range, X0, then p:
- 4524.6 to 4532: 0.007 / 0.7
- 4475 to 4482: 0.009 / 0.9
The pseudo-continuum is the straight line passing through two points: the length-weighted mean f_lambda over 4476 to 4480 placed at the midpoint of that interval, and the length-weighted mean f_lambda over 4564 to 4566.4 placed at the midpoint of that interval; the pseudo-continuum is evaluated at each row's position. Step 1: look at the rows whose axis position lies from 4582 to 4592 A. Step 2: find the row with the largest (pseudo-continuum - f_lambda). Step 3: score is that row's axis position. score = 4589.10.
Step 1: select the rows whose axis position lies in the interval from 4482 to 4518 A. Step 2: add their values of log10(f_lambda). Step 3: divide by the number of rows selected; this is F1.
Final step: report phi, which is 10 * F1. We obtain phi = 9.1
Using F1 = 0.91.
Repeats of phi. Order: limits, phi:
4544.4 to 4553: 8.8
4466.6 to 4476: 8.8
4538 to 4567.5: 9.0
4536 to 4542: 9.2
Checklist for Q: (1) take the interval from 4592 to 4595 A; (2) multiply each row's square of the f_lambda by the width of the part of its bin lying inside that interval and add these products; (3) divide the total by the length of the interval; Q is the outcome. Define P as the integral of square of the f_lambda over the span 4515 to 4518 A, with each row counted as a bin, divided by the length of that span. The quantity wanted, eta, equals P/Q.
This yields 1.09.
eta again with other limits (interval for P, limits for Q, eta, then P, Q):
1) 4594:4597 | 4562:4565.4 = 0.91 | 67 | 73.4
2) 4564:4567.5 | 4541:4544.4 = 0.96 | 70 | 72.5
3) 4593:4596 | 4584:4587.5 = 0.90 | 62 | 69.1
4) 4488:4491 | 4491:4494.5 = 0.86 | 60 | 69.3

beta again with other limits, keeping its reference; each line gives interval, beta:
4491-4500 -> 4499.12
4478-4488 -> 4478.45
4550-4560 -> 4554.37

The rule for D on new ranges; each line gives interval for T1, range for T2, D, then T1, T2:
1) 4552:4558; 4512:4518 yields -2.25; 7.4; 8.5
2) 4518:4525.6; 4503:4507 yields -2.18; 6.9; 8.0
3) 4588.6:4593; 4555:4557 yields -2.28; 8.3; 8.1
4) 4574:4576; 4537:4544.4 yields -2.30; 8.6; 8.1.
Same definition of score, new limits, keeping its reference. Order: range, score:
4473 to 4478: 4473.30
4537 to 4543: 4538.66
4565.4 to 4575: 4565.92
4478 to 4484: 4478.45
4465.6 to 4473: 4466.09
